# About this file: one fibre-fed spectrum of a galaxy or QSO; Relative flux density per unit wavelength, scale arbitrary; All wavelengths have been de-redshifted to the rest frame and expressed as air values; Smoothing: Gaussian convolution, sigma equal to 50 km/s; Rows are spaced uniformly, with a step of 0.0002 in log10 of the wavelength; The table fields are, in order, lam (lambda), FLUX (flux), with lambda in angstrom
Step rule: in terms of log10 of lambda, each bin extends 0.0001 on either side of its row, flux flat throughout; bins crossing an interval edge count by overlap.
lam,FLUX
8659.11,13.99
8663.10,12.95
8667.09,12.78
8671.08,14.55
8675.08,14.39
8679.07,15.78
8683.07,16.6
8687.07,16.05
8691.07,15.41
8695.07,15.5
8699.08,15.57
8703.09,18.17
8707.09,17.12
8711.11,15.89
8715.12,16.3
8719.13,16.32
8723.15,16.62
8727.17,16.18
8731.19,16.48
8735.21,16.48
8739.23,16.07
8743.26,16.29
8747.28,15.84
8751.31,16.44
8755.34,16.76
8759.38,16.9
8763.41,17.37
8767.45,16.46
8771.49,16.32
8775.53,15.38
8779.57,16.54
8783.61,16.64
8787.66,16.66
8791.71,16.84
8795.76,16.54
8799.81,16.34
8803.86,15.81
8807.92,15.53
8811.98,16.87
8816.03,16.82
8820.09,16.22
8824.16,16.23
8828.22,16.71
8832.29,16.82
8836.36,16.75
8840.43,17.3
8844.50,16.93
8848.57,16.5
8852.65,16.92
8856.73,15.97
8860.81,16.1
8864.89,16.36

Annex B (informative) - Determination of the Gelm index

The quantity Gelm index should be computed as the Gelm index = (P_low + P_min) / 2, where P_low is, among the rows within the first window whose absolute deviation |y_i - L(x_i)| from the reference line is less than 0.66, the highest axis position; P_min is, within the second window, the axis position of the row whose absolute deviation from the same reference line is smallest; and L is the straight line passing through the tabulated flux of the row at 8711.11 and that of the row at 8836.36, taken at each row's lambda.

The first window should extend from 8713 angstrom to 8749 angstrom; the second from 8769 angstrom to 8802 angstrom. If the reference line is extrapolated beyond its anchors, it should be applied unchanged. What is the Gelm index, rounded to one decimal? 8759.4 angstrom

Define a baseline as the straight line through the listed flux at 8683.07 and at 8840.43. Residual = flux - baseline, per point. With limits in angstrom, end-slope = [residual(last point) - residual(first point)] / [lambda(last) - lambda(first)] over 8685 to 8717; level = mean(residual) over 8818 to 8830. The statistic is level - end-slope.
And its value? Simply -0.85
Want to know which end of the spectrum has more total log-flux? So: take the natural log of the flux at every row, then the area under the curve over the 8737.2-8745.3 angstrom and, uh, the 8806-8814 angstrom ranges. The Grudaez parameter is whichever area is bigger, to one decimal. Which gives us 22.6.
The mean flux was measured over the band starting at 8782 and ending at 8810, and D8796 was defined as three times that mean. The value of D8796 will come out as 49.0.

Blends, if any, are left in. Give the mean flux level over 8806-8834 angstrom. 16.5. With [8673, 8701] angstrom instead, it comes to 15.6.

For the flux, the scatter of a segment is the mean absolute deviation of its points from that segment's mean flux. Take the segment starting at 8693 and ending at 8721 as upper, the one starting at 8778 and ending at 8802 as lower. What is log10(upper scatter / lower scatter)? 0.77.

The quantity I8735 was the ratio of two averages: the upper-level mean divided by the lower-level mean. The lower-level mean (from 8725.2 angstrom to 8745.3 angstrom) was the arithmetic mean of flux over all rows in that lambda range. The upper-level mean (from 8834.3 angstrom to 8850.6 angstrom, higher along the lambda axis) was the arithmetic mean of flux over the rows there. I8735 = 1.03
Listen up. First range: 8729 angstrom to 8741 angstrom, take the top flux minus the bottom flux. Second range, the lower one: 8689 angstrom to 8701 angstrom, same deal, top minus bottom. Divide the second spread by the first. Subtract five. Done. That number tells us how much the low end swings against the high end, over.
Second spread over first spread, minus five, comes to -4.6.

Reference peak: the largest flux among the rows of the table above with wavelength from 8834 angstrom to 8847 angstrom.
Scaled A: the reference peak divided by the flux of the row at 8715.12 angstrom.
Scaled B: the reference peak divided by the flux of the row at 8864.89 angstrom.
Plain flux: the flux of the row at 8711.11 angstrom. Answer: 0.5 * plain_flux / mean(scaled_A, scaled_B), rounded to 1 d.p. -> 7.5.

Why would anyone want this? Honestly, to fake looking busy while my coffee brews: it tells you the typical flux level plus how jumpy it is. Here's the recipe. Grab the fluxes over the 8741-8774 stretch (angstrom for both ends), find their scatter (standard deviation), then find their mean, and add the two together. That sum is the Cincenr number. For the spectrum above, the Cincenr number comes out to 17.0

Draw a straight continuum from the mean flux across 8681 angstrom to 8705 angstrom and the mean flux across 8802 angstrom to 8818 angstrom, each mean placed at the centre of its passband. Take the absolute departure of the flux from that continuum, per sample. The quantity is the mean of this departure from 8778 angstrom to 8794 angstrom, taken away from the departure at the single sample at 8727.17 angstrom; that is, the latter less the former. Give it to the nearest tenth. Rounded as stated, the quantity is -0.4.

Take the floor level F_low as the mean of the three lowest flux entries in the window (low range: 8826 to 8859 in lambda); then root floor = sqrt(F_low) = 4.05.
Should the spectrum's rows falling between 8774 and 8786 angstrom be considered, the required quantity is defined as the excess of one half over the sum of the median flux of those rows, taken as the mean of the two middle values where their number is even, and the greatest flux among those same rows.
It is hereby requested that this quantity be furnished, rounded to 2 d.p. -32.68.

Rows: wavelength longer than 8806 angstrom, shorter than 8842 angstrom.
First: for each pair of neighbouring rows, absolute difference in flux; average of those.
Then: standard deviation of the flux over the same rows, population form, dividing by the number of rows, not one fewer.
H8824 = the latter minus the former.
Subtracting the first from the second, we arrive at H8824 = 0.08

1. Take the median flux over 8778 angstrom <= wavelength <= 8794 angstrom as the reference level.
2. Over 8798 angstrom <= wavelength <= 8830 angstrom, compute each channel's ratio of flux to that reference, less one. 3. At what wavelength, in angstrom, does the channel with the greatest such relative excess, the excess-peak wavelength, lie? 8811.98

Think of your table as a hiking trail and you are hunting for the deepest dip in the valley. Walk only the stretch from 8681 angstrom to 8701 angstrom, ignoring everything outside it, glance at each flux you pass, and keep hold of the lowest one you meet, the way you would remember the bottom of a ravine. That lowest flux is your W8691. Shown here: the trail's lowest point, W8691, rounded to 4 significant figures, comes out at 15.41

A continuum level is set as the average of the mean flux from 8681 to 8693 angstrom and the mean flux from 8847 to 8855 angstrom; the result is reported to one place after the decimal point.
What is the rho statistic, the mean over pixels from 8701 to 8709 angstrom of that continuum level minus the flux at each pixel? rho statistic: -1.3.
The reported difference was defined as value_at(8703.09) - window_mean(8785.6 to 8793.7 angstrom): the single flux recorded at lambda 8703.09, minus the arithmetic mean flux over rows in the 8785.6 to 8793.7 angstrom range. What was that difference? 1.4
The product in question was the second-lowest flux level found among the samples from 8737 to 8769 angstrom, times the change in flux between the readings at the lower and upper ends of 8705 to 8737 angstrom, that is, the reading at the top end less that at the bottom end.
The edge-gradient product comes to -10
